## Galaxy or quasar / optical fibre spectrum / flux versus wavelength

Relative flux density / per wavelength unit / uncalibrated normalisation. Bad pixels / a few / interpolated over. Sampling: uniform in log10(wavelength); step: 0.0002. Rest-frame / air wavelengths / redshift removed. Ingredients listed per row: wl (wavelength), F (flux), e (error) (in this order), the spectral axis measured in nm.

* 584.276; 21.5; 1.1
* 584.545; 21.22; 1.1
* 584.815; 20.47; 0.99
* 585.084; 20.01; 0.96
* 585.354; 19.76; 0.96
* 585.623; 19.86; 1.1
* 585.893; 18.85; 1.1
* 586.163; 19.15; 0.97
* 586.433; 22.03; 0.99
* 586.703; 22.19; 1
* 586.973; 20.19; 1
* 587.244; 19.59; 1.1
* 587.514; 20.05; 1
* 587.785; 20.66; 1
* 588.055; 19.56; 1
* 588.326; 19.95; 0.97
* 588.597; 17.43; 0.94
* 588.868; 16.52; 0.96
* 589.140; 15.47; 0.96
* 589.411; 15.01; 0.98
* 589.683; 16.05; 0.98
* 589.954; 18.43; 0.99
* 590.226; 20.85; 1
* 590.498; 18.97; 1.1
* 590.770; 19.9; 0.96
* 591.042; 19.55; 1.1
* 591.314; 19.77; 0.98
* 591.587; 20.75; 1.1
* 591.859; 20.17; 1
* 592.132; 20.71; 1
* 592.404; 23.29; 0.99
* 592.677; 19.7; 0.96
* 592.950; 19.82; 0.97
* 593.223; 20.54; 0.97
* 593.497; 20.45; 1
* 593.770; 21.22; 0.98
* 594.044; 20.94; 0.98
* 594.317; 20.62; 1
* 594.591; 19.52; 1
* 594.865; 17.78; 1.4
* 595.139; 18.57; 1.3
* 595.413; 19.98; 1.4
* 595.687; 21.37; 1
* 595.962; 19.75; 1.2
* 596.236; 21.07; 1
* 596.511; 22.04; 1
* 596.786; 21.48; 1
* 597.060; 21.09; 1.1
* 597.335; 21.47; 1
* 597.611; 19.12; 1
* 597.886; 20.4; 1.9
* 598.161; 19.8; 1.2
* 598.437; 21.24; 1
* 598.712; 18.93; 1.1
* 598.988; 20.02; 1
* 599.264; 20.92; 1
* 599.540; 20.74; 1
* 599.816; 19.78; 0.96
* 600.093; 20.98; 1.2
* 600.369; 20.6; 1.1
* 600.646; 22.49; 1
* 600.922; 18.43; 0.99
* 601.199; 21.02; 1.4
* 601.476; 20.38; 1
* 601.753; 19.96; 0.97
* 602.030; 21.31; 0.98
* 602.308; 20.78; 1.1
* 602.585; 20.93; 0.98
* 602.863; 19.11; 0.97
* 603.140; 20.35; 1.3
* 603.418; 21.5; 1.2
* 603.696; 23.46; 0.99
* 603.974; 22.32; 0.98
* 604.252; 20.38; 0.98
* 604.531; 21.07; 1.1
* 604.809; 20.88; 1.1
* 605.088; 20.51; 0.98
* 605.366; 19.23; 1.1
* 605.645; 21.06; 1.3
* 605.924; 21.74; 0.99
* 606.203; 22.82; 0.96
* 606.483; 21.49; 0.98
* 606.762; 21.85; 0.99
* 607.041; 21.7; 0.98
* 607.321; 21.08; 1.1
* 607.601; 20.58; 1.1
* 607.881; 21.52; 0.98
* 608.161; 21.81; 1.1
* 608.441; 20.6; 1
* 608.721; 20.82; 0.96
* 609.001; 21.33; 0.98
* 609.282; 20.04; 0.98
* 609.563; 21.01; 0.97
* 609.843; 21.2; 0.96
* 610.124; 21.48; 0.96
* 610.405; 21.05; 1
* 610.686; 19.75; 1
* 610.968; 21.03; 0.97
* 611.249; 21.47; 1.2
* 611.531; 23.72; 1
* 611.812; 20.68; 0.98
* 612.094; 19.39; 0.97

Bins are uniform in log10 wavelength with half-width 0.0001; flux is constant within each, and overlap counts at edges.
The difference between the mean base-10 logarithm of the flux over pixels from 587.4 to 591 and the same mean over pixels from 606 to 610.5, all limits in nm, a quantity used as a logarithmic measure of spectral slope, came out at -0.066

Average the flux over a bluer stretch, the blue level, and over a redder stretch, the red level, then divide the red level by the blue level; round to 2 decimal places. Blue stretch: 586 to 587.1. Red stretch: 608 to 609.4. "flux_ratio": 1.00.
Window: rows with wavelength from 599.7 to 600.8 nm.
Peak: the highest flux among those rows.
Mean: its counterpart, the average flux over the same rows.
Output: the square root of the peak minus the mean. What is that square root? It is 1.24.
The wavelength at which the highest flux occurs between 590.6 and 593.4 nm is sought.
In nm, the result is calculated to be 592.404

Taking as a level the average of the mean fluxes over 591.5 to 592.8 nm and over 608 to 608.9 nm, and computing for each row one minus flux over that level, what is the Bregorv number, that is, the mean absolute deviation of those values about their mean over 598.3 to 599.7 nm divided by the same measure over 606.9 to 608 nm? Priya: 1.8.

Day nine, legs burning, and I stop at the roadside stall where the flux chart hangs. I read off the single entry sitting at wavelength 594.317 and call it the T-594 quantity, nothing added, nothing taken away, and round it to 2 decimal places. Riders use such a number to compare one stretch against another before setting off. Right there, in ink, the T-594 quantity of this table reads 20.62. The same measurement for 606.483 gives 21.49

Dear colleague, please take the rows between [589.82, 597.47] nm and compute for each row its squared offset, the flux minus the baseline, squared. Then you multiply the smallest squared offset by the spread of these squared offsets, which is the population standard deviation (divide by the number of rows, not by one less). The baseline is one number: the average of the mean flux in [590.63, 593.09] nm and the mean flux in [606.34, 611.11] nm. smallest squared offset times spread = 0.00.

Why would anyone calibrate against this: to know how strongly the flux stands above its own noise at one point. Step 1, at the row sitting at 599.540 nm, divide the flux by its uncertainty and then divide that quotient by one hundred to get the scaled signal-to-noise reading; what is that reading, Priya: 0.207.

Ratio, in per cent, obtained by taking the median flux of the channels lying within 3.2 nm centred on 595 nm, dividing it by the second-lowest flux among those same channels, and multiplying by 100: 110.6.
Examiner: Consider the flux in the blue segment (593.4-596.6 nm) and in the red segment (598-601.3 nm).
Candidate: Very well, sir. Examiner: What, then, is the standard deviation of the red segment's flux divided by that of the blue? 0.89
